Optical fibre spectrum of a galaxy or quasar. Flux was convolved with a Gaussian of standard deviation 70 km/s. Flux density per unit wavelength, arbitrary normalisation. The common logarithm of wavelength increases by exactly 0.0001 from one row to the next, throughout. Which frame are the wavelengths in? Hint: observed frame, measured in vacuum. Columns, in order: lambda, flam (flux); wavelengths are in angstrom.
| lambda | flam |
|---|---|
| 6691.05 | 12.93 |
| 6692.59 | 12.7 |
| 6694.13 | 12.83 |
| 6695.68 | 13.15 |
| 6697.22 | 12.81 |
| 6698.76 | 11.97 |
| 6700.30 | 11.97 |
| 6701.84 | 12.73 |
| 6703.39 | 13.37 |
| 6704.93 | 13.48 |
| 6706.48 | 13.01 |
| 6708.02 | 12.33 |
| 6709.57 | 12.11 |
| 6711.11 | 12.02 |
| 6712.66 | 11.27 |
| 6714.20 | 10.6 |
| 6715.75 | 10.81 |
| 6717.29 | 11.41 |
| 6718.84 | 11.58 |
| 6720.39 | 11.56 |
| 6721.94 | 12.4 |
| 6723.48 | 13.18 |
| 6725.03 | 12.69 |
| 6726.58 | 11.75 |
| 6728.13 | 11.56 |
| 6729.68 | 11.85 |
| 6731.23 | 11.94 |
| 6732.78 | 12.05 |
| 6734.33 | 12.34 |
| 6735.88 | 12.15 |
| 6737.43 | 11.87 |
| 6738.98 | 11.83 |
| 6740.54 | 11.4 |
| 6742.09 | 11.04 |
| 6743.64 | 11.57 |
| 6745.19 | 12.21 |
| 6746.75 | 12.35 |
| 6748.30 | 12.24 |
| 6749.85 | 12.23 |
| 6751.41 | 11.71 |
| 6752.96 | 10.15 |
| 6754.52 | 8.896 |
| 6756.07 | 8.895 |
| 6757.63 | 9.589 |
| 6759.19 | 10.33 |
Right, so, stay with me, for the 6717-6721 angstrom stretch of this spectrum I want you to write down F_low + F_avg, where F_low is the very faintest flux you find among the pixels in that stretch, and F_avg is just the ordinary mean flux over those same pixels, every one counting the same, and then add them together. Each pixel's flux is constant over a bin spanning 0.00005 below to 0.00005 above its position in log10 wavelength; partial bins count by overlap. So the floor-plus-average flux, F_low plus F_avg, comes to 22.9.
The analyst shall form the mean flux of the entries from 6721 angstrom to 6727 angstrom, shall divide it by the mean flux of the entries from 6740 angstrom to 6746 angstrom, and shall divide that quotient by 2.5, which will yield 0.433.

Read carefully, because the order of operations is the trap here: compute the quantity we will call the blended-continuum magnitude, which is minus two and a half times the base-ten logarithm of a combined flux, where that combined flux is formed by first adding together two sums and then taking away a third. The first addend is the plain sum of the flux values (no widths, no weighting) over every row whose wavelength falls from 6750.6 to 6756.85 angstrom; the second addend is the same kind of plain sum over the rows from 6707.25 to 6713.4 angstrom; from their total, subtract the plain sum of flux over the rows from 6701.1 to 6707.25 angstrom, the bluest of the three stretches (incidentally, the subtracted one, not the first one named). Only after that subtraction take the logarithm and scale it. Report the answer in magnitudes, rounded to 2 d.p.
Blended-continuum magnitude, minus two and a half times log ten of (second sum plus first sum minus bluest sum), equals -3.85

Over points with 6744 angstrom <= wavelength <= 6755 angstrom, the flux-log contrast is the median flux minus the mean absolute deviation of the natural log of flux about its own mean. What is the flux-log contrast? 12.1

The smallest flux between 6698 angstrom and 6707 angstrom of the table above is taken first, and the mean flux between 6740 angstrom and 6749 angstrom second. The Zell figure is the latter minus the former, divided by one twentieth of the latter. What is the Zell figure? -0.3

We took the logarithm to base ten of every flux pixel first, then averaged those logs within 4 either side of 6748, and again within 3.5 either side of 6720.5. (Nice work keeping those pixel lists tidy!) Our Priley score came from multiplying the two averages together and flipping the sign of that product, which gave -1.17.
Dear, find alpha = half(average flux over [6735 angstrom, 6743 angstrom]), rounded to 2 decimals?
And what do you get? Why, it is 5.83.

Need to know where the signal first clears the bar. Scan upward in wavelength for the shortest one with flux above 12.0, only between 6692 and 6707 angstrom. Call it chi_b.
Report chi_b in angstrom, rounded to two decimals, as 6692.59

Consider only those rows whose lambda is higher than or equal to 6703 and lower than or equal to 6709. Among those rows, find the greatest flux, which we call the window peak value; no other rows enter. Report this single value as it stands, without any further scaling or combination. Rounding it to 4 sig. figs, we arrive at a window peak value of 13.48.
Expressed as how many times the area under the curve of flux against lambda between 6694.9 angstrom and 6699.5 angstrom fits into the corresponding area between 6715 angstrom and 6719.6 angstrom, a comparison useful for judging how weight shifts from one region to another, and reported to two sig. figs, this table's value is 0.89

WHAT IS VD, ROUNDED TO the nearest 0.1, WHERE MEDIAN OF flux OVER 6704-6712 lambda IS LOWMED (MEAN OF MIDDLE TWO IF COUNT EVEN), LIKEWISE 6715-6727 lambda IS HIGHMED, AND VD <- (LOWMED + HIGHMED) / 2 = 12.0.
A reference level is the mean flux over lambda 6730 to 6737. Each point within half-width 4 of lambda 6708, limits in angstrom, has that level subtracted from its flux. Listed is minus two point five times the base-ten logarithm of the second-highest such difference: 0.1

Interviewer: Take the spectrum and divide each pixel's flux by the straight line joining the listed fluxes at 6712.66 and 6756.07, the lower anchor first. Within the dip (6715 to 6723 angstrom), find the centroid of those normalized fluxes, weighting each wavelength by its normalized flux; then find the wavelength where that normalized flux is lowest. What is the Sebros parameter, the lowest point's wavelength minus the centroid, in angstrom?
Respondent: -3.2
